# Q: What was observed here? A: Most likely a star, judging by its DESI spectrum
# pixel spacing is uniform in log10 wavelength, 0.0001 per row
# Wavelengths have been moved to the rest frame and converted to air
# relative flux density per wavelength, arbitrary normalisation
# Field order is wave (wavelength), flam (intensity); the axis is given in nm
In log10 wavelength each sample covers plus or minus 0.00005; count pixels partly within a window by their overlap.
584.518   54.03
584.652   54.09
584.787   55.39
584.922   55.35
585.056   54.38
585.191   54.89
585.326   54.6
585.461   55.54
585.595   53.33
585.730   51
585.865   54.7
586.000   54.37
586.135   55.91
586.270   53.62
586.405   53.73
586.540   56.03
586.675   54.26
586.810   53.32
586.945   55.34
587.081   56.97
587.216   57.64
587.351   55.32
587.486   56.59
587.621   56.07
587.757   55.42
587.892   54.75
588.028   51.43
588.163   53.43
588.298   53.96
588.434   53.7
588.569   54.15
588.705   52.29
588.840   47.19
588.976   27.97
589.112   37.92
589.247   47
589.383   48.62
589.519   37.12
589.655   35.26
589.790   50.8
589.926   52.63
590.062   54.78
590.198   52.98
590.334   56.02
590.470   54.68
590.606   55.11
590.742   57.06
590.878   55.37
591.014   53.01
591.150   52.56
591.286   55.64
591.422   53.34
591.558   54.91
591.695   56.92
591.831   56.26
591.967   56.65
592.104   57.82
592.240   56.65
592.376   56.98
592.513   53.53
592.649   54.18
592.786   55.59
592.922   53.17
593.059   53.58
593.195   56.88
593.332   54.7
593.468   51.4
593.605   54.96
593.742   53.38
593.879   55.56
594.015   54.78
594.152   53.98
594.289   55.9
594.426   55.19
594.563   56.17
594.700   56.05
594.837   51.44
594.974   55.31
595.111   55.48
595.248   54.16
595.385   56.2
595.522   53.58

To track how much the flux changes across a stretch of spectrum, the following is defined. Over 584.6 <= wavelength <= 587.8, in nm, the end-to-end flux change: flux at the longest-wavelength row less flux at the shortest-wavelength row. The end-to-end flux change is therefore 1.3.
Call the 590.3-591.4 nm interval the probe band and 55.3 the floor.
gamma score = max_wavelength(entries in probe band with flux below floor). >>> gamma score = 591.150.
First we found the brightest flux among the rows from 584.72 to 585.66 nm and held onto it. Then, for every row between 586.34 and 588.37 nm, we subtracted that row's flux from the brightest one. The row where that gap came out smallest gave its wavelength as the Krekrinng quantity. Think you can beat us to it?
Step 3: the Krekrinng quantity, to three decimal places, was 587.216 nm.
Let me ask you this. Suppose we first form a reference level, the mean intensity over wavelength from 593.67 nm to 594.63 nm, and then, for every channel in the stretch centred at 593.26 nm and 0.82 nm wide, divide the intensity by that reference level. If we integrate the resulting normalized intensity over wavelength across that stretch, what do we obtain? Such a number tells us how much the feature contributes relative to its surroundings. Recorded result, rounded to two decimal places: 0.81 nm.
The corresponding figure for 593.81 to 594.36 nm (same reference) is 0.55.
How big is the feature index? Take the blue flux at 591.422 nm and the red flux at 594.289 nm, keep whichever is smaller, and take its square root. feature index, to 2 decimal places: 7.30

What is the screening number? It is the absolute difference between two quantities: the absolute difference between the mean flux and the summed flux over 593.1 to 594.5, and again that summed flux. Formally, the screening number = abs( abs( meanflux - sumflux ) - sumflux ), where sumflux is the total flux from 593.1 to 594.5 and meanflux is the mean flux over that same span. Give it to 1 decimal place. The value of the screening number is 54.7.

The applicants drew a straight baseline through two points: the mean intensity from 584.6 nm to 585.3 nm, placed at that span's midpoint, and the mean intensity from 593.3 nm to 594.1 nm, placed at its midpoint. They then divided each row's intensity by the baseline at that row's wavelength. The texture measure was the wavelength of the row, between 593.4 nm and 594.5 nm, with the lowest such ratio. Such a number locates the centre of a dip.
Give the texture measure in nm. 593.468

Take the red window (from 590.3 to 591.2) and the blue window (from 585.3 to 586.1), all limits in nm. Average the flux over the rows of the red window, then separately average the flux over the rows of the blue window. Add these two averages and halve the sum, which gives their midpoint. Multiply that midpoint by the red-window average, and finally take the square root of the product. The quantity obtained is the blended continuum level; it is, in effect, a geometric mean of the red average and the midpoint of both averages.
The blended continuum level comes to 54.6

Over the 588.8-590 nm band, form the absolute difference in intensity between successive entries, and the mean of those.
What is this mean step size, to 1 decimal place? 8.8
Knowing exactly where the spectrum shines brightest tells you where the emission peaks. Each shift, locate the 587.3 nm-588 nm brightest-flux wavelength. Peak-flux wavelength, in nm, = 587.486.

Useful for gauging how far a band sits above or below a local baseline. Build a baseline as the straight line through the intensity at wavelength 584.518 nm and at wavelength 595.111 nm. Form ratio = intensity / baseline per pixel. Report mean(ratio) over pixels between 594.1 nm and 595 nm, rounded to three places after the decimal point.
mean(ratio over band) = 0.990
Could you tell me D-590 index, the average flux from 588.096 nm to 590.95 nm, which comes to 49.4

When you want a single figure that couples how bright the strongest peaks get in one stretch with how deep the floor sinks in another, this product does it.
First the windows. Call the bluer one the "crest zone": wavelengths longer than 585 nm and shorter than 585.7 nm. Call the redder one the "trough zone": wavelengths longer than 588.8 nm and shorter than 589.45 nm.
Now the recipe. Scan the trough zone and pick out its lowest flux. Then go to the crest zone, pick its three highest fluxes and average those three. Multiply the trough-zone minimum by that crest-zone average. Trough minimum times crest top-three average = 1539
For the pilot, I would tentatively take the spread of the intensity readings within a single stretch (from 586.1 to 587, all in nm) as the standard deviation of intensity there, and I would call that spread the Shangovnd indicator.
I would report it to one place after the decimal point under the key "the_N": 1.1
